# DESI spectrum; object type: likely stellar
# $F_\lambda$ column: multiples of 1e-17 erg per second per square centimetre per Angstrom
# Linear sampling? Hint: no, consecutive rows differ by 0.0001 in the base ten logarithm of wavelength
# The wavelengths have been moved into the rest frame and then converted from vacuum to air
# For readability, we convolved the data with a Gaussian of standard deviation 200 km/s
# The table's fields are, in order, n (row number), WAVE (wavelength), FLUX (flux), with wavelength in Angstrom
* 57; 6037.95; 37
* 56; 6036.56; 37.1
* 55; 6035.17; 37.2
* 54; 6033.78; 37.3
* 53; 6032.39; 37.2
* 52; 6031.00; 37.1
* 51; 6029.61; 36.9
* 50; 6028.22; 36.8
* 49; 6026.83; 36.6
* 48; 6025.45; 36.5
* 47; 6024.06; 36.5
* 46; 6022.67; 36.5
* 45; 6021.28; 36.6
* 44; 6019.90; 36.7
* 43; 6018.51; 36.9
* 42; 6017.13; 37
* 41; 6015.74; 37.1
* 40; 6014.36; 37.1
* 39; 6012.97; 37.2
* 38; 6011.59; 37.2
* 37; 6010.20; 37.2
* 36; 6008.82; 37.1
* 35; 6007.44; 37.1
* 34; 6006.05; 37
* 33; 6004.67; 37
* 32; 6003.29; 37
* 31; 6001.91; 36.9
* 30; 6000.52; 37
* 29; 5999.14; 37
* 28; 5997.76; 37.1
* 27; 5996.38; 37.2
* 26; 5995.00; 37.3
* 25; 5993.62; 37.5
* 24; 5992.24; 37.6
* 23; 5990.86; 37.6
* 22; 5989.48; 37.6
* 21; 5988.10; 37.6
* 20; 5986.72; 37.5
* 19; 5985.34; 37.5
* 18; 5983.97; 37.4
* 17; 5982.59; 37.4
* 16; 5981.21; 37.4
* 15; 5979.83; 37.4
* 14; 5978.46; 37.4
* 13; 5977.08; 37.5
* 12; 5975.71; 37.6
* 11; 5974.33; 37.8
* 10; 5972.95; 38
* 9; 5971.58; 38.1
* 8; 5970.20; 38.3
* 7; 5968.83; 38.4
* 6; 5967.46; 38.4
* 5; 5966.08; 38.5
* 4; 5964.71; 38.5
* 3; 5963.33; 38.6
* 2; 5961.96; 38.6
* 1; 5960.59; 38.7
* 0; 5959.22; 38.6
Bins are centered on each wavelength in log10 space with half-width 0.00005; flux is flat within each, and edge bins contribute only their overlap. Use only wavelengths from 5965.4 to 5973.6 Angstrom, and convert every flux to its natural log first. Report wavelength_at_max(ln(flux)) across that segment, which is 5966.08 Angstrom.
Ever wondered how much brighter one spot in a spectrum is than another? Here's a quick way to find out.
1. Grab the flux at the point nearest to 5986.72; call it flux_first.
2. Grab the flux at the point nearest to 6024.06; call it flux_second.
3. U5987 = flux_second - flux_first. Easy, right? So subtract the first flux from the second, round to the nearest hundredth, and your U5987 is -1.00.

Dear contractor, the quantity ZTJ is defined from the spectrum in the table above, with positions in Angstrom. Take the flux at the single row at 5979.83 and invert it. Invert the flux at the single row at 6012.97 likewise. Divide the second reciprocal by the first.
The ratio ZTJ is 1.01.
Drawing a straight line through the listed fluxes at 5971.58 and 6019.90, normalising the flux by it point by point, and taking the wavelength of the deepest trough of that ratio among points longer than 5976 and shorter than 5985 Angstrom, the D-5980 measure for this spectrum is 5978.46 Angstrom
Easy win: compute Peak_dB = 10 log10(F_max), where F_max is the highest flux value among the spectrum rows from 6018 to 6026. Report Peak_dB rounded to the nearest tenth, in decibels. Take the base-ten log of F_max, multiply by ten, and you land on 15.7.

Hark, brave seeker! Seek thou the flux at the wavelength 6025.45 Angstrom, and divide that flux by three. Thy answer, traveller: 12.17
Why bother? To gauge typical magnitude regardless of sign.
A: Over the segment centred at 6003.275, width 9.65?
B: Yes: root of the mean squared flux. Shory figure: 37.00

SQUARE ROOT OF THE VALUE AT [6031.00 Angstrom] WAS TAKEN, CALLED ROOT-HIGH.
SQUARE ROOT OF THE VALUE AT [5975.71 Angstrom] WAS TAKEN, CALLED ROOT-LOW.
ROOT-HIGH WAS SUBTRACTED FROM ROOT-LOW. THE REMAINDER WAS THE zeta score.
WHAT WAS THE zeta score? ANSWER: 0.041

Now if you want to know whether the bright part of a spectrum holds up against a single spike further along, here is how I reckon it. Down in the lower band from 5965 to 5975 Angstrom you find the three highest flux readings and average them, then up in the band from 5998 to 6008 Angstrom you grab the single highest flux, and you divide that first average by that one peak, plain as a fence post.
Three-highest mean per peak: 1.04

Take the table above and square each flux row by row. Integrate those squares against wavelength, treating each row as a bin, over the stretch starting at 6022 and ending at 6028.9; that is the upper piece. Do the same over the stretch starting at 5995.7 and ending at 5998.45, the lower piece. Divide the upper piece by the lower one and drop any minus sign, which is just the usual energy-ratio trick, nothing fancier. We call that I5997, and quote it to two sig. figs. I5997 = 2.4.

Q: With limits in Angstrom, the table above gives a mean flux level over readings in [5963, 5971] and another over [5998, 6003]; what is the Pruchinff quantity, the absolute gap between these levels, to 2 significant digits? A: 1.5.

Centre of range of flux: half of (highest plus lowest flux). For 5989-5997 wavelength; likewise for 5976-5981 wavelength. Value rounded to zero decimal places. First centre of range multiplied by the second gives 1401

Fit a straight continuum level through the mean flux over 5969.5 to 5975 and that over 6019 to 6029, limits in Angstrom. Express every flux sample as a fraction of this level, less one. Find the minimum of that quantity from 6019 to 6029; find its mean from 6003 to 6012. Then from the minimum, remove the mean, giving -0.0043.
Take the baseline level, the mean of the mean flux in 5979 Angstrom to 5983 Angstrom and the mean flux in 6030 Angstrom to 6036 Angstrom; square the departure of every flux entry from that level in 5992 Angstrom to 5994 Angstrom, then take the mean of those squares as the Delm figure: 0.07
